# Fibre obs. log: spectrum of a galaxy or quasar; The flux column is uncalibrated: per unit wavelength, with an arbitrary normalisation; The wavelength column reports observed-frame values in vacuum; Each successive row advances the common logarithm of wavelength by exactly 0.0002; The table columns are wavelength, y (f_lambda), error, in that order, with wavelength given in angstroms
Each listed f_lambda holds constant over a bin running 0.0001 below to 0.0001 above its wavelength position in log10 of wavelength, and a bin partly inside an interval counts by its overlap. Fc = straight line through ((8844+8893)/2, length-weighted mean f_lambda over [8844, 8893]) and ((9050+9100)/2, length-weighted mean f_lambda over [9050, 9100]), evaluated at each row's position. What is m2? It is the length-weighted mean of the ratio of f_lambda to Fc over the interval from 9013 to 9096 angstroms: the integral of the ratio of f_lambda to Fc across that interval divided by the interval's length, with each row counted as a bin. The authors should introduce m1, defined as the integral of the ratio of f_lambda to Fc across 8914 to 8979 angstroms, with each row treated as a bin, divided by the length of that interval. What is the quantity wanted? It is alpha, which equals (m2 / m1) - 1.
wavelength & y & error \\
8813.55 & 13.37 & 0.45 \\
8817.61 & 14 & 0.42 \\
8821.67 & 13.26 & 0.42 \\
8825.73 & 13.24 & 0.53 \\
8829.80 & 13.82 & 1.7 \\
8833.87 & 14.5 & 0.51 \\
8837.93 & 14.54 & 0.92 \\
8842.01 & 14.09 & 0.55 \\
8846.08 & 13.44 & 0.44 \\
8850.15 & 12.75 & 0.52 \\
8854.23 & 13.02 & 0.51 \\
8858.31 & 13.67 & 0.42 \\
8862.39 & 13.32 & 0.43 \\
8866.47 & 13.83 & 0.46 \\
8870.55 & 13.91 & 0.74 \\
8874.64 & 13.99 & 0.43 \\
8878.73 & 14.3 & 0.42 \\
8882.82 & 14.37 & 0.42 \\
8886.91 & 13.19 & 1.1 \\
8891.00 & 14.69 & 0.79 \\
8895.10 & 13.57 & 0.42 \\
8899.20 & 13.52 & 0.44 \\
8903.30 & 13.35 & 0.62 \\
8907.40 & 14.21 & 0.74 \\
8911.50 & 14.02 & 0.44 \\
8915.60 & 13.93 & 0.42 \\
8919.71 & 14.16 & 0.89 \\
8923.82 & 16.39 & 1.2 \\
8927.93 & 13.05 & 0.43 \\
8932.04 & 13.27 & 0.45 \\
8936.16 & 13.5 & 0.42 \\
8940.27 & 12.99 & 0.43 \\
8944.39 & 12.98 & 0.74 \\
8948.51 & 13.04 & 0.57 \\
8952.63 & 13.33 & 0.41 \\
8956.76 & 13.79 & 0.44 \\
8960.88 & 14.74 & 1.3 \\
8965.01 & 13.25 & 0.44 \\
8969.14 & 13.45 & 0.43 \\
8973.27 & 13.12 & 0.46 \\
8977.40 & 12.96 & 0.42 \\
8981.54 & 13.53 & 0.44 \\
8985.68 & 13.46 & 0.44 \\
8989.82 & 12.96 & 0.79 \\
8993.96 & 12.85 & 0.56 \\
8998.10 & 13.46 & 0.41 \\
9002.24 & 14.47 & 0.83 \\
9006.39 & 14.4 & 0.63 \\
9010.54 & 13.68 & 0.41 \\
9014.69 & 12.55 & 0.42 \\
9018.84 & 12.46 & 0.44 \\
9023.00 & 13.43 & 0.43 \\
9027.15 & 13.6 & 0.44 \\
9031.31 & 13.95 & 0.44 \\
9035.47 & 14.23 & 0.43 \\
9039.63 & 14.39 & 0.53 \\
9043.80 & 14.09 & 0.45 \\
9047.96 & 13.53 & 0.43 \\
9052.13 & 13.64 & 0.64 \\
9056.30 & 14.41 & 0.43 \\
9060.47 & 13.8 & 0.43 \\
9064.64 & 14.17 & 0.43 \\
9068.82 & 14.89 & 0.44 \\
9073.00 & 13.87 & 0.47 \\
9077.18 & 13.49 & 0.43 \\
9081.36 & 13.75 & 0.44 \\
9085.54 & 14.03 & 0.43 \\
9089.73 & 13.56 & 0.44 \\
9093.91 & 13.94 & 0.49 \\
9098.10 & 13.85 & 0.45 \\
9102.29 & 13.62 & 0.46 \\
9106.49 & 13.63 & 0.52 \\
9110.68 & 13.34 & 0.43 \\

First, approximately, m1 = 0.99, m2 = 0.99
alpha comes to 0.003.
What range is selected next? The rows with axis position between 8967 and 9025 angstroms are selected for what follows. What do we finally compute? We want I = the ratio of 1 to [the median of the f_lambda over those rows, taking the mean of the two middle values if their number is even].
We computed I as 0.0744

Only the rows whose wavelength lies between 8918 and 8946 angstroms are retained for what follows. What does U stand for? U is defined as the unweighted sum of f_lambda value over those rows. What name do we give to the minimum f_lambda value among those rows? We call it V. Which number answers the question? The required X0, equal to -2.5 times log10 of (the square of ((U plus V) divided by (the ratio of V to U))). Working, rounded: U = 96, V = 12.98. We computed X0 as -14.5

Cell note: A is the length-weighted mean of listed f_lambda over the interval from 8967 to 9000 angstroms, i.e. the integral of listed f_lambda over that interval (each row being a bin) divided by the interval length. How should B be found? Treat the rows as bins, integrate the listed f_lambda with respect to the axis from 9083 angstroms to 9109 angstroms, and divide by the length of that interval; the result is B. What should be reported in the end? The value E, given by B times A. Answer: 182.0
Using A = 13.2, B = 13.8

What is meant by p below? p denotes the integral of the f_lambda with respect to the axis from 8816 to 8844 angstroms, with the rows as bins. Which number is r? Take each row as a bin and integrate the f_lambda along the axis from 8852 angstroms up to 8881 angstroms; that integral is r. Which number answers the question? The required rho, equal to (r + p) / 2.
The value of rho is 394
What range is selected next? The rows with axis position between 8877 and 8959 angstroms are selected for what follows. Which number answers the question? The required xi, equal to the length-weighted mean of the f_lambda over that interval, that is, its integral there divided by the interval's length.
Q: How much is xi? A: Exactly 13.8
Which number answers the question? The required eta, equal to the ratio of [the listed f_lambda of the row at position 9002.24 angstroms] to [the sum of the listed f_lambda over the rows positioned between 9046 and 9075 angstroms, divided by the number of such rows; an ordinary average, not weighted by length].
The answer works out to 1.03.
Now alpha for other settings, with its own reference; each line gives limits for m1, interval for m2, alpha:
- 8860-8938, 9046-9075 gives -0.005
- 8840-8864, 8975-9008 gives -0.004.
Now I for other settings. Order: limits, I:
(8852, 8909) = 0.0727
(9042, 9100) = 0.0722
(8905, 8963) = 0.0733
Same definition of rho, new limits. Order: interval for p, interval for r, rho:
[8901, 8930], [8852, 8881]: 404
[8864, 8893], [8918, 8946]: 396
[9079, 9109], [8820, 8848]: 400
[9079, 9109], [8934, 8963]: 402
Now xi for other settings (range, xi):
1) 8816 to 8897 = 13.8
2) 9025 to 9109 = 13.9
